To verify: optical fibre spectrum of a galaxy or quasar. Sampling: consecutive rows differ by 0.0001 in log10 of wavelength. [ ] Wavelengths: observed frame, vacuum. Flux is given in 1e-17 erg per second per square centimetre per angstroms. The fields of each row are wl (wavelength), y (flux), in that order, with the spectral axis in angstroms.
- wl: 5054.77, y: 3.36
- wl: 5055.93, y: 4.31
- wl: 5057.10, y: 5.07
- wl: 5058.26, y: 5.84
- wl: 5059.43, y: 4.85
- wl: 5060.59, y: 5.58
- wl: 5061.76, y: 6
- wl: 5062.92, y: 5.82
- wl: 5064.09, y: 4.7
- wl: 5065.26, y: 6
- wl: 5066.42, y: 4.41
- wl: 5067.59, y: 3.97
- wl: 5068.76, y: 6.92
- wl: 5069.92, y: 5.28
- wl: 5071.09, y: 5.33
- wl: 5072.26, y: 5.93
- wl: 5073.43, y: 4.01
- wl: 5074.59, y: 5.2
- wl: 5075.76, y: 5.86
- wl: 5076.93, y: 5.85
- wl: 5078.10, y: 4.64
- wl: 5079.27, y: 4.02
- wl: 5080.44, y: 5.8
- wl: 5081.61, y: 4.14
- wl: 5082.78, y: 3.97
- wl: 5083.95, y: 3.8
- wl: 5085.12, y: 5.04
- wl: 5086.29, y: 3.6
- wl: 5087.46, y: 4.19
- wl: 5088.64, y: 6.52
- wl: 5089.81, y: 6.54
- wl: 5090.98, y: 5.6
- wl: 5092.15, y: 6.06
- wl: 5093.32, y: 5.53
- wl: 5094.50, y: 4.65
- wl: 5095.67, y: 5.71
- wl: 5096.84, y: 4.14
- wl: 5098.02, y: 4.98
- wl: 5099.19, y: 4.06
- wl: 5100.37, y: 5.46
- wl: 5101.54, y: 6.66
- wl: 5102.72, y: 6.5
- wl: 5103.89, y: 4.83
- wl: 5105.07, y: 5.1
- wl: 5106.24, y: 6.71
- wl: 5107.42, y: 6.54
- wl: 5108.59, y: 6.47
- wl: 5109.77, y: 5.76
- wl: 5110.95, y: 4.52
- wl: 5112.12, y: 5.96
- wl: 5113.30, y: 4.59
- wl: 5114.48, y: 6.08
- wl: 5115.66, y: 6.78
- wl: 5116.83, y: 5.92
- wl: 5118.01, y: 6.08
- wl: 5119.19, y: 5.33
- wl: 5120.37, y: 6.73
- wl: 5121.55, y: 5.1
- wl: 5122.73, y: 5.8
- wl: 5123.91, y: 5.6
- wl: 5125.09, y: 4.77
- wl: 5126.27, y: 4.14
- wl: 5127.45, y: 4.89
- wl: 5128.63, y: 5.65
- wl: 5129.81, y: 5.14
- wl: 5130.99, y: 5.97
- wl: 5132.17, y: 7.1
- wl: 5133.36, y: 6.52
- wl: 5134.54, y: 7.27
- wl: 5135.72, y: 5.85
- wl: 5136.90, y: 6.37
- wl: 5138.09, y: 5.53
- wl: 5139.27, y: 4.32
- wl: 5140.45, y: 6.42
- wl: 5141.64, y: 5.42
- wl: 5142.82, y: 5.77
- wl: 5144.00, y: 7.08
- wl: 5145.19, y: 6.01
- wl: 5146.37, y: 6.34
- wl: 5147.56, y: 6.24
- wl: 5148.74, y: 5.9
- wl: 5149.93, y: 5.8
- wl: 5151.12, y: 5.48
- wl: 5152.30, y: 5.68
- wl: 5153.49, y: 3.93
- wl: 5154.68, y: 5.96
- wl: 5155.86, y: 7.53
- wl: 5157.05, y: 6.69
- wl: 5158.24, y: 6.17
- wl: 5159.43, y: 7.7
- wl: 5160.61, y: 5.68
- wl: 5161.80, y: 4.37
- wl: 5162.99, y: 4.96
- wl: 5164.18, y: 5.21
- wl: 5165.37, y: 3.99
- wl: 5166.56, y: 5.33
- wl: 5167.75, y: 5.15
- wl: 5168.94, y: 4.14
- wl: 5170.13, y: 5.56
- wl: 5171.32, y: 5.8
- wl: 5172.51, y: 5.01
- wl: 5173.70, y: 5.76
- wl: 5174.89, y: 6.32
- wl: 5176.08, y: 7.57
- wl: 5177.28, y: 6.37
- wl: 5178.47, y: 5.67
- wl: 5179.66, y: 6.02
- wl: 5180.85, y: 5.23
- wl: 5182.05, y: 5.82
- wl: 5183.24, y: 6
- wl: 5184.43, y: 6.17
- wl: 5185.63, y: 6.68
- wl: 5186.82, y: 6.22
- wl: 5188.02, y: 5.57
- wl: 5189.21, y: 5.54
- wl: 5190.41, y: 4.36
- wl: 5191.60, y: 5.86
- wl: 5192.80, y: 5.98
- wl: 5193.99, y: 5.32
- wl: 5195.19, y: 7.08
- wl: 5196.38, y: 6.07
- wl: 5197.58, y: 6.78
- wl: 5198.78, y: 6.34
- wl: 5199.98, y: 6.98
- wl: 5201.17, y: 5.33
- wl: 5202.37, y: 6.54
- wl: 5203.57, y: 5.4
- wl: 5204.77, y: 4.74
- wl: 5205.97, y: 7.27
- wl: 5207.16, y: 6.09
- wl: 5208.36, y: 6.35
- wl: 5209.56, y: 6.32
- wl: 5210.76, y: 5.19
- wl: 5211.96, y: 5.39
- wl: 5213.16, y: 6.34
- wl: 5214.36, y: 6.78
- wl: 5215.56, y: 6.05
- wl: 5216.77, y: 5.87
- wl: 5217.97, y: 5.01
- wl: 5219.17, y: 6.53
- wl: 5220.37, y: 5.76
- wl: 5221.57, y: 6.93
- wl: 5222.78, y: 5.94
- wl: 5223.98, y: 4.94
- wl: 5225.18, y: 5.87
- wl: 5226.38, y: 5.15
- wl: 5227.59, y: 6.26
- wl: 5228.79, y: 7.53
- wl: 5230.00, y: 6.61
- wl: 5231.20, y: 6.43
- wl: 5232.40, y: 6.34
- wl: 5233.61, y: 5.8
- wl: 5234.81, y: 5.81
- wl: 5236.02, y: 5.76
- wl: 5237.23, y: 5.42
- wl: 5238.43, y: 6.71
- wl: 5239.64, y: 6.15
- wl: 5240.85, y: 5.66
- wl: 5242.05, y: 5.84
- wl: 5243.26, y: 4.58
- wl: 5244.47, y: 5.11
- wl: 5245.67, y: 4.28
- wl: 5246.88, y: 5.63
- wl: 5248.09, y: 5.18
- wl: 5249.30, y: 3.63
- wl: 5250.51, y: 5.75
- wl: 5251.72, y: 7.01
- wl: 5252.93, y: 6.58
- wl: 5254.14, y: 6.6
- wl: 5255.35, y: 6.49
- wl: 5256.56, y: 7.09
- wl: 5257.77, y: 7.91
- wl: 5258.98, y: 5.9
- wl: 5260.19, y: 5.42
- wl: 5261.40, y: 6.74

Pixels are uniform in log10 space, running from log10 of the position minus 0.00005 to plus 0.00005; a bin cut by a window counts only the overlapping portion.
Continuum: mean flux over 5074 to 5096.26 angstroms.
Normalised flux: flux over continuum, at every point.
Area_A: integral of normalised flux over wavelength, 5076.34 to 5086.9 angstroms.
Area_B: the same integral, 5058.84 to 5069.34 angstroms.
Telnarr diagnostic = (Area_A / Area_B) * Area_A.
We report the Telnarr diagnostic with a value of 8.0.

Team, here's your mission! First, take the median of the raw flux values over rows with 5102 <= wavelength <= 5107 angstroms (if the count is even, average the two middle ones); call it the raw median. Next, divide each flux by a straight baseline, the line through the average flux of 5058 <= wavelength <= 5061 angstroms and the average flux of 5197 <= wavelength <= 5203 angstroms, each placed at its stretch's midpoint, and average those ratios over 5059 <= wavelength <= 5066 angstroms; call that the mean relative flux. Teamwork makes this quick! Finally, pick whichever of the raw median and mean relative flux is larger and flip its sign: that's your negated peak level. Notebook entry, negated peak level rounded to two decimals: -5.80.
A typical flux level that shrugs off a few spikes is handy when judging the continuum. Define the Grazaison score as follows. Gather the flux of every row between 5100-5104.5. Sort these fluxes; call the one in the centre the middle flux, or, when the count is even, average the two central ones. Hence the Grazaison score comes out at 5.98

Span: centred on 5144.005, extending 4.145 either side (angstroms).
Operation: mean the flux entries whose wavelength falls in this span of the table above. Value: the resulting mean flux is 6.18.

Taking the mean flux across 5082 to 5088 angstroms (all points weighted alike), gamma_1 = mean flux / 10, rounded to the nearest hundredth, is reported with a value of 0.41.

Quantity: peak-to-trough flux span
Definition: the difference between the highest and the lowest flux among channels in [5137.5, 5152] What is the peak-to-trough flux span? 2.8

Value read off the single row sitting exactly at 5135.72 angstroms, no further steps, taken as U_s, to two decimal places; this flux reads 5.85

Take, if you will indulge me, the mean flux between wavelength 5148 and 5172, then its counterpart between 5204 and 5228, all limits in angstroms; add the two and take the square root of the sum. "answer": 3.39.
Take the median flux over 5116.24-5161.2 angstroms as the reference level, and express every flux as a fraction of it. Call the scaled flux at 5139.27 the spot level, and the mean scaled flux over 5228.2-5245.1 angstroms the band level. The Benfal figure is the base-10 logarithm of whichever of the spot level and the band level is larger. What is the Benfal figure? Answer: 0.008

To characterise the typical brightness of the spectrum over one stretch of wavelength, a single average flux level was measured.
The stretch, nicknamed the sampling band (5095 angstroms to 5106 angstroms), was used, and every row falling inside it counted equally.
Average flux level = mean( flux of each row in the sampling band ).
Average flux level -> 5.3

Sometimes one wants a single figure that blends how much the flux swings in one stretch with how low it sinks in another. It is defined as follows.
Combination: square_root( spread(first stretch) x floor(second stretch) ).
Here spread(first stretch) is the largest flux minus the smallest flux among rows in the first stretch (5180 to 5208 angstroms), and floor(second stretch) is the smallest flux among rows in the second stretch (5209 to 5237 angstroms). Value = 3.8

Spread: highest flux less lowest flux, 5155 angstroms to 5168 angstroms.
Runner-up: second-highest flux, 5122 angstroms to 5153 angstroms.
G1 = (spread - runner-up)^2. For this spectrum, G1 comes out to 11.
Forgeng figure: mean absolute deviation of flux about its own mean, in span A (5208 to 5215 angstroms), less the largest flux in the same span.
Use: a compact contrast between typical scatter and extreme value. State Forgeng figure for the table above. -6.3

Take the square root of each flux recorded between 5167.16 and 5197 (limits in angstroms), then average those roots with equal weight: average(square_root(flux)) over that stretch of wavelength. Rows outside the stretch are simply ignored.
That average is 2.41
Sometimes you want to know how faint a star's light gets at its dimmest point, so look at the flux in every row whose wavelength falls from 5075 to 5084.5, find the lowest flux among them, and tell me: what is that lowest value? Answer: 3.8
